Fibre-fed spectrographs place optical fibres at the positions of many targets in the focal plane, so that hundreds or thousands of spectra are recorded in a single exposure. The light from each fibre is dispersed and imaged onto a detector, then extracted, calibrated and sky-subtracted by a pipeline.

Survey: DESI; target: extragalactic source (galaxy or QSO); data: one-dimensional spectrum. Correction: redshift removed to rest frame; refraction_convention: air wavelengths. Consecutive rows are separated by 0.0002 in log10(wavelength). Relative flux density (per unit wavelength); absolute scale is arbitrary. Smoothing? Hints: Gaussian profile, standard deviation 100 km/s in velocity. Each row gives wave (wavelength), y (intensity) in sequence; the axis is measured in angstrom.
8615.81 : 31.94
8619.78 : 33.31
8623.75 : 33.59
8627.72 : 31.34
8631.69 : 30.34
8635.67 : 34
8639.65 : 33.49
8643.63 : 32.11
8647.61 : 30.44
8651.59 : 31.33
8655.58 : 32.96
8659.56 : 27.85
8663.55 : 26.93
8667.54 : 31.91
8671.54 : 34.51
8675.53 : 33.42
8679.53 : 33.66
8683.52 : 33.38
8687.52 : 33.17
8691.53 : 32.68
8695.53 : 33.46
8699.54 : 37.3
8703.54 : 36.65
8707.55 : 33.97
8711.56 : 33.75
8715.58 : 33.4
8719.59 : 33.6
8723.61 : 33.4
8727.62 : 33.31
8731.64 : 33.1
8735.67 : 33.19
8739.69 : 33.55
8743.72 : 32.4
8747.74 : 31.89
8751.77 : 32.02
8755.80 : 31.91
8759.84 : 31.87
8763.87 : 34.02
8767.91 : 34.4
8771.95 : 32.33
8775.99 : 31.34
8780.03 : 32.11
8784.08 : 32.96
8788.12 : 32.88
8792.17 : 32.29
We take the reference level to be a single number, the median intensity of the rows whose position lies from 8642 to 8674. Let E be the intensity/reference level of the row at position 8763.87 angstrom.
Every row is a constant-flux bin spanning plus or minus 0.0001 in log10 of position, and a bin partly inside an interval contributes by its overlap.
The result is 1.08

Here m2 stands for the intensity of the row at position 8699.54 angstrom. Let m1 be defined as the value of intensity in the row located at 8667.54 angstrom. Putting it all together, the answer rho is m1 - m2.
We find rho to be -5.4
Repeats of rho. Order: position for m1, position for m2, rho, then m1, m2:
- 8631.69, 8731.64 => -2.8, 30.34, 33.1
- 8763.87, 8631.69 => 3.7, 34.02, 30.34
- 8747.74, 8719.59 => -1.7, 31.89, 33.6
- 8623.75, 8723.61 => 0.2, 33.59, 33.4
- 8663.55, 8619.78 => -6.4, 26.93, 33.31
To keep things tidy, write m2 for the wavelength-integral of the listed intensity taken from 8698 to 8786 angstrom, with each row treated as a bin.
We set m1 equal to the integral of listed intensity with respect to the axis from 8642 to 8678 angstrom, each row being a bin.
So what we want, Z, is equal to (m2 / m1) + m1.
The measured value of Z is 1129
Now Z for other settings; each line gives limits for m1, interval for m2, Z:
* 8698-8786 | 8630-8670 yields 2928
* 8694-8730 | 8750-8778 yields 1236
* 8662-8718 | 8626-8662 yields 1876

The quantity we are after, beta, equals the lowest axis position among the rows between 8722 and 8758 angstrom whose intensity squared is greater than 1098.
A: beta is 8723.61 angstrom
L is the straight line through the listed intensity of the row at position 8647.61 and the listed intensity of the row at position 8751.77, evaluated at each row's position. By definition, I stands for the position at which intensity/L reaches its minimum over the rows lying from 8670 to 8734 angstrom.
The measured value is 8731.64 angstrom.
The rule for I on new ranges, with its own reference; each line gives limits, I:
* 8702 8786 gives 8775.99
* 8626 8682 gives 8663.55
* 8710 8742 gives 8731.64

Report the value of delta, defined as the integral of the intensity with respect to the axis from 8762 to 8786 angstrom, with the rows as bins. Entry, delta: 788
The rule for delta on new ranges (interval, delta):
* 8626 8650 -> 767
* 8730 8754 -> 784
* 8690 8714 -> 832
